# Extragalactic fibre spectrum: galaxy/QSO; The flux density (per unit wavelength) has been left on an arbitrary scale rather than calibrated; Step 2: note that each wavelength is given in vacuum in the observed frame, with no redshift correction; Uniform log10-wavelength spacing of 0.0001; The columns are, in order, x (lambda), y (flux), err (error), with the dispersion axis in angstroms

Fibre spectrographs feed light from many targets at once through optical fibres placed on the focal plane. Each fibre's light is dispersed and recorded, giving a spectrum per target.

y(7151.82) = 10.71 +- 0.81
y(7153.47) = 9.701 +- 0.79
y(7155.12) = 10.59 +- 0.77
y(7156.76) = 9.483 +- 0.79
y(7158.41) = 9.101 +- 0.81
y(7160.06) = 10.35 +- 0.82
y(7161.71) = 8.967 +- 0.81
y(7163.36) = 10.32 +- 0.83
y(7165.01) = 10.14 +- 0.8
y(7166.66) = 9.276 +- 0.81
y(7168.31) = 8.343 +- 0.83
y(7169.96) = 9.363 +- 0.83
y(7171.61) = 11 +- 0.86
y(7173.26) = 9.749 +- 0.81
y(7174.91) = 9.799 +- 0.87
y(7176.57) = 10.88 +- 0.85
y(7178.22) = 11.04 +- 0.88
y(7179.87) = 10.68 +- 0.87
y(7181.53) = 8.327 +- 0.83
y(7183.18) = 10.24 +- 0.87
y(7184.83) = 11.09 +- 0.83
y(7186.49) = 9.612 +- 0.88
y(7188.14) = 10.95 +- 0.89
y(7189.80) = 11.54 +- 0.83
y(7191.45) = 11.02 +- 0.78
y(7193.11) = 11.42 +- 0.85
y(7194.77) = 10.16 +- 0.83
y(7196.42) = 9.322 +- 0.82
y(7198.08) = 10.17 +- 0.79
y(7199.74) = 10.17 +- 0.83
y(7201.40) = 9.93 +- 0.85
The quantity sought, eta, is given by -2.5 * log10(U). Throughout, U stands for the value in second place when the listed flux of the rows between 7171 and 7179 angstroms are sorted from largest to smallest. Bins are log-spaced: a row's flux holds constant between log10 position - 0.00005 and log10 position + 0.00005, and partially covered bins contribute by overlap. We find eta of -2.603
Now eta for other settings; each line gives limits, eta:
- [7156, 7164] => -2.534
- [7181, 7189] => -2.599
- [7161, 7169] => -2.515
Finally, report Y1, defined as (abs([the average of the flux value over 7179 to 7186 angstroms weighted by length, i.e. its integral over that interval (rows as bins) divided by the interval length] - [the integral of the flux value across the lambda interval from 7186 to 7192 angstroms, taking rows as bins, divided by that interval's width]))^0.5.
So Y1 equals 0.9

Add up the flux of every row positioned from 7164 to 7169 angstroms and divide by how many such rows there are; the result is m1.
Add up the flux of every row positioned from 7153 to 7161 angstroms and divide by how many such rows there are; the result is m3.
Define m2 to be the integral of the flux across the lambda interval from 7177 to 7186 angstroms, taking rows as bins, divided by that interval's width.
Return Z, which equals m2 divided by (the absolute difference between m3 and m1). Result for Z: 17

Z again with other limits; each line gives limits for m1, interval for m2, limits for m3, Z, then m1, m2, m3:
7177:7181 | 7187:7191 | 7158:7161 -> 10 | 10.9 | 11.1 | 9.7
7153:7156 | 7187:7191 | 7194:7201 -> 58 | 10.1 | 11.1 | 10.0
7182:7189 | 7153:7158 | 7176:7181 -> 25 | 10.5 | 9.9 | 10.9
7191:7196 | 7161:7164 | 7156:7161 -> 8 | 10.9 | 9.6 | 9.6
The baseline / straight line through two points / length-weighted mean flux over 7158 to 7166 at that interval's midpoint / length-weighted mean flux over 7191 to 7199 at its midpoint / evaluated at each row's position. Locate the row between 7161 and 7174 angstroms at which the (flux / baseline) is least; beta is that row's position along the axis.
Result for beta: 7168.31 angstroms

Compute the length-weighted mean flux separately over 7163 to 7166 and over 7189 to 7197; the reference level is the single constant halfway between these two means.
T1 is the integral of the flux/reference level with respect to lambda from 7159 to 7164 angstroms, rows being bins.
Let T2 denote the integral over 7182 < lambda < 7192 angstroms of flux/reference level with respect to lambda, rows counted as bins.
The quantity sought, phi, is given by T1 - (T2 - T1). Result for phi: -1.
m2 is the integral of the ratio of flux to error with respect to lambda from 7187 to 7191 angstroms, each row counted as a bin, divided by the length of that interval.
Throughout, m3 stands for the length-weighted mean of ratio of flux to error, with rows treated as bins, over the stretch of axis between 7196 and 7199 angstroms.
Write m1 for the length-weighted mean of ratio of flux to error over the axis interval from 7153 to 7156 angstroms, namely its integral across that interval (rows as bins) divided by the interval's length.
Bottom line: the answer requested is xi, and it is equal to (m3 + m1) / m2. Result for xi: 1.94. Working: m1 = 13.1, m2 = 13.0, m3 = 12.2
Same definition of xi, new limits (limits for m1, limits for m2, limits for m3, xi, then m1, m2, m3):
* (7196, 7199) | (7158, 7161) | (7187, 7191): 2.11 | 12.2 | 12.0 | 13.0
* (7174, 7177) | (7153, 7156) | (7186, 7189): 1.80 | 11.9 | 13.1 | 11.7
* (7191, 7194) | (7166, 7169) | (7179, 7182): 2.32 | 13.7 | 10.7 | 11.3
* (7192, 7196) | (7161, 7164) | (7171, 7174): 2.15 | 12.8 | 11.7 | 12.4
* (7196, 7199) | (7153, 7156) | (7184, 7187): 1.87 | 12.2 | 13.1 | 12.3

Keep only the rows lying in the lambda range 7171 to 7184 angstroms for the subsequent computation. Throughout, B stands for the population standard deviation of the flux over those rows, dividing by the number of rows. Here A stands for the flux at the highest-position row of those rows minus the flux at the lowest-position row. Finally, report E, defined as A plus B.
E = 0.1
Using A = -0.76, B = 0.86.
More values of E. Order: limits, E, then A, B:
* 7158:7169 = 0.0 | -0.76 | 0.72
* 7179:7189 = 1.2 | 0.27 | 0.95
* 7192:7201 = -0.6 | -1.25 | 0.67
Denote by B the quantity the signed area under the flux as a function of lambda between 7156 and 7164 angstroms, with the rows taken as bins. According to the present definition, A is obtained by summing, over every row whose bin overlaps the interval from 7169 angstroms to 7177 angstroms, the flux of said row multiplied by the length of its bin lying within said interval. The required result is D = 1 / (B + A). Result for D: 0.0063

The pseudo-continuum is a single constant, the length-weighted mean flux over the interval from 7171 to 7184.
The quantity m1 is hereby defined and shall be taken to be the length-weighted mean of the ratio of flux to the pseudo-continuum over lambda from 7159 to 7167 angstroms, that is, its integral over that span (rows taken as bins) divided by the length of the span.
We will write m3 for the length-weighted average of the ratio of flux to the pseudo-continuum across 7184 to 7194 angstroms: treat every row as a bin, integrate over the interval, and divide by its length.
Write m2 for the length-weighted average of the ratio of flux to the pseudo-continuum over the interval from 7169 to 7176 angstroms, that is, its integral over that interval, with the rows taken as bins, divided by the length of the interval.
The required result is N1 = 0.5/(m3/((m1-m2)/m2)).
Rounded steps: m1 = 0.96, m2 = 0.98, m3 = 1.07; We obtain -0.01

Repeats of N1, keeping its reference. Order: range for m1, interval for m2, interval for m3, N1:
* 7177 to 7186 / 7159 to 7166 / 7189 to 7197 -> 0.02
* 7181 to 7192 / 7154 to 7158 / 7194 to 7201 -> 0.03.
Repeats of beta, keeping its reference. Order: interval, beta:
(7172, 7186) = 7181.53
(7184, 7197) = 7196.42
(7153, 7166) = 7161.71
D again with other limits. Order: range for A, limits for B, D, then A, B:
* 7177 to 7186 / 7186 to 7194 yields 0.0056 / 92.5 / 88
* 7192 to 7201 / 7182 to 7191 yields 0.0053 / 92.2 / 96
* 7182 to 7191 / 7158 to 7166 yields 0.0057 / 95.6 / 78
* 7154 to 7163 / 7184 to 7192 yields 0.0057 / 87.6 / 87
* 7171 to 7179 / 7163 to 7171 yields 0.0063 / 83.8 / 76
